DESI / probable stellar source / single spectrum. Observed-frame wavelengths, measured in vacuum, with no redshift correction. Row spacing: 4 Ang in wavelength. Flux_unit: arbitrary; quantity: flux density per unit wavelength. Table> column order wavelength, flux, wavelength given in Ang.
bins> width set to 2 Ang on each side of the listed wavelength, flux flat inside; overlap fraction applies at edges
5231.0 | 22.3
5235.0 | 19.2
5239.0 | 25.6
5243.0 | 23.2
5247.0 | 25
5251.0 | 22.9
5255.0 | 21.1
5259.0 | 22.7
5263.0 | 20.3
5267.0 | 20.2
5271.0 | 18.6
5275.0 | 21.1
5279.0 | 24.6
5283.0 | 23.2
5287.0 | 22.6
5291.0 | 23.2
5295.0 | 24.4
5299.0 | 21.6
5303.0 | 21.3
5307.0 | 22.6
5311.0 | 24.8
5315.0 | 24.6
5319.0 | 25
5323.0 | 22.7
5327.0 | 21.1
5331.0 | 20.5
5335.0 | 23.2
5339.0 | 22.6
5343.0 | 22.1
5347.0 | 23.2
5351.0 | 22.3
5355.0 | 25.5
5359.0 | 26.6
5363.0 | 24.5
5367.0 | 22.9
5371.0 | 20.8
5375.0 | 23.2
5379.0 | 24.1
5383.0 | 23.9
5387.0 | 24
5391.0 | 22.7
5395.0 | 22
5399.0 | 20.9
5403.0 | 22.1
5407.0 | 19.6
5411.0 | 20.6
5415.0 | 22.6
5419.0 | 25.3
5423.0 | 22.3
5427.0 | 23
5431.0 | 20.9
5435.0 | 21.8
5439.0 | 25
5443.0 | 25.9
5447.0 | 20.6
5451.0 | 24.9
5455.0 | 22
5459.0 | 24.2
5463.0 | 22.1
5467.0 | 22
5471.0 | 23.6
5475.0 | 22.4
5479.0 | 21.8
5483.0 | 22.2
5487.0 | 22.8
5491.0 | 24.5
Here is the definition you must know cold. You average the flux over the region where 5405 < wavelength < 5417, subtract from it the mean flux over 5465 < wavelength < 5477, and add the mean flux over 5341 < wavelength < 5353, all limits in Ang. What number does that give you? 21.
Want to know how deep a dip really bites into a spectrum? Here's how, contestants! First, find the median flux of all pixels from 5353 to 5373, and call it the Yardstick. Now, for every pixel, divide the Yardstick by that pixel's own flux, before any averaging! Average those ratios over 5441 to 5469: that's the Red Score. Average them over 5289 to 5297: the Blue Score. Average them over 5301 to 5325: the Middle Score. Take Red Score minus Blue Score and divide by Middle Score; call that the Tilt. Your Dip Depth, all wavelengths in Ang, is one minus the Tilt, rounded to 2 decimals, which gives 0.96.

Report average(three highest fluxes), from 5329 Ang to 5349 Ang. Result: 23.0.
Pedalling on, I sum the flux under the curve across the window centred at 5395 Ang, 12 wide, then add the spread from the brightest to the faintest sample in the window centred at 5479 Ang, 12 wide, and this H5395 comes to 263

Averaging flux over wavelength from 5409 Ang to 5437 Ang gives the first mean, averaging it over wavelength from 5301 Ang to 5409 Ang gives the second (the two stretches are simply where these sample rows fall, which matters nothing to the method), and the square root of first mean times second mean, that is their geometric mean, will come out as 22.64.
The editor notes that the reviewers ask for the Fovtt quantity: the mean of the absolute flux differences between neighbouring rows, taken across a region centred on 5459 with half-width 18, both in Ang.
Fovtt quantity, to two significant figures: 2.5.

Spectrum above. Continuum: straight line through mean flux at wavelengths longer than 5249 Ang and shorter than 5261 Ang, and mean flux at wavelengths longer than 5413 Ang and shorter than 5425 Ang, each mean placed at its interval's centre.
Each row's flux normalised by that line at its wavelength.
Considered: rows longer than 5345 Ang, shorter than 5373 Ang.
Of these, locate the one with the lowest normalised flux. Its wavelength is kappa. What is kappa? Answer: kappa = 5371.0 Ang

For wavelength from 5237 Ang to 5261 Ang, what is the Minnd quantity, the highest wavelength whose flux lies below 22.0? 5255.0 Ang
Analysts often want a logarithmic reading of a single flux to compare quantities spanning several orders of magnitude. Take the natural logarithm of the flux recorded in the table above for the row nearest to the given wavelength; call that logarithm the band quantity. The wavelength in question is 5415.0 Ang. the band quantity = 3.12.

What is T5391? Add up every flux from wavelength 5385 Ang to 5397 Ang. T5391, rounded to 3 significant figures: 68.7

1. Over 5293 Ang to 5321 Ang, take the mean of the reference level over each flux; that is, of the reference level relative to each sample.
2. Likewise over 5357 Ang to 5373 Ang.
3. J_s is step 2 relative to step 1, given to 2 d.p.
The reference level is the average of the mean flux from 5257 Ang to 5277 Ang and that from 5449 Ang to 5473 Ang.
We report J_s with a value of 0.99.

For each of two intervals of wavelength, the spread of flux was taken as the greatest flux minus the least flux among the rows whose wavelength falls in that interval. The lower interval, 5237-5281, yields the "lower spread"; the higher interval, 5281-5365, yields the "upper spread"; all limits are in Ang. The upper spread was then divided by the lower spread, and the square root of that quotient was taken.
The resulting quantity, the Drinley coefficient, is 0.934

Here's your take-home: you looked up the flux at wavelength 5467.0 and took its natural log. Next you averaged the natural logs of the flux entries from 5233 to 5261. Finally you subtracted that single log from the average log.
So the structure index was 0.03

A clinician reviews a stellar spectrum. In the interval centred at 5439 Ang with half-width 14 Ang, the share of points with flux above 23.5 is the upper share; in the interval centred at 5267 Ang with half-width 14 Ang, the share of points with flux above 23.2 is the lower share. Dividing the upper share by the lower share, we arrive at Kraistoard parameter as 3.0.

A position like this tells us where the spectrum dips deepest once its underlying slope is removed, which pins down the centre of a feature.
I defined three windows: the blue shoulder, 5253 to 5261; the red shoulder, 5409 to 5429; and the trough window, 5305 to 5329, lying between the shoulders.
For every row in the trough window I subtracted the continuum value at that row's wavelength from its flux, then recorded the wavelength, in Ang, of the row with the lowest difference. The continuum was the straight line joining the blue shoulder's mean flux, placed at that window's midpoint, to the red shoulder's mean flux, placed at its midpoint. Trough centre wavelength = 5327.0 Ang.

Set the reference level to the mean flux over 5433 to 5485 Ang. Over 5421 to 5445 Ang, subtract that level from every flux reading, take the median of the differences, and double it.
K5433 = -0.6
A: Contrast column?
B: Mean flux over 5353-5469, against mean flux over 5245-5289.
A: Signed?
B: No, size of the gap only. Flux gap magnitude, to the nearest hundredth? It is 0.94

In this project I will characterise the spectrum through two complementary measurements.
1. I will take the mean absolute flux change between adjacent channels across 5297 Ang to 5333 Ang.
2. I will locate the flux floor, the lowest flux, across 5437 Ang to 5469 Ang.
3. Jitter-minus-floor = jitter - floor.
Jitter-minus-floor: -19.5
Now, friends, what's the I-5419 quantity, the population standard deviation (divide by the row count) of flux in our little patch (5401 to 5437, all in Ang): 1.5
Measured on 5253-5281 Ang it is 1.8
